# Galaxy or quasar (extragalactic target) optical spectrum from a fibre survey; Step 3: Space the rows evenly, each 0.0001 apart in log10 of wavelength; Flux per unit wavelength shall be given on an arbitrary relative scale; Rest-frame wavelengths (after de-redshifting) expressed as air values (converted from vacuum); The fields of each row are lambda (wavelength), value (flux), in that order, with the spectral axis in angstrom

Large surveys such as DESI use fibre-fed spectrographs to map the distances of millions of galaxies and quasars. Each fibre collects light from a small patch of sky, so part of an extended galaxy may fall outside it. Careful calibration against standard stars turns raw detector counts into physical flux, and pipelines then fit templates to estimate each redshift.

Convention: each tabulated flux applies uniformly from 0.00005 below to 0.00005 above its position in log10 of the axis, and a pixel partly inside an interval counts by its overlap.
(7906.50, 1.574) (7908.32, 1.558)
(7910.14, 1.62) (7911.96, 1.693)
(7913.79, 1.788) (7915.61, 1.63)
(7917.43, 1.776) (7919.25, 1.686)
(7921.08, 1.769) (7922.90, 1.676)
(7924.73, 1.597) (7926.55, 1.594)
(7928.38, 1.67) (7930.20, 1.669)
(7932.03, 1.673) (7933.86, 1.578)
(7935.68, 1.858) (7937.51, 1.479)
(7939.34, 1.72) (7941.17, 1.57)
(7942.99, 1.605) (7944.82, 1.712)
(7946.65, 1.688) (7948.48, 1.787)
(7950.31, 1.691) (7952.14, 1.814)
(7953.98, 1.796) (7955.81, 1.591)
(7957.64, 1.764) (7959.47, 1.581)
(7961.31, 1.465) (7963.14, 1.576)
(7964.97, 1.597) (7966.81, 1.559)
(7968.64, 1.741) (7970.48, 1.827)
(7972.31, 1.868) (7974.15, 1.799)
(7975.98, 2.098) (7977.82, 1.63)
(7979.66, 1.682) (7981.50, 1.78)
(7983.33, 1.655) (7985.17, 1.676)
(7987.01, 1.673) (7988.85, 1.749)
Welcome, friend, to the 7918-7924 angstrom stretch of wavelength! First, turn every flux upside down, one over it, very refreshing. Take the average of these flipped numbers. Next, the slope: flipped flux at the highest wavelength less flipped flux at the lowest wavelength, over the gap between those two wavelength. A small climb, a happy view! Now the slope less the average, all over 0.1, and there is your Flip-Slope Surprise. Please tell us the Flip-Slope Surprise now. -5.84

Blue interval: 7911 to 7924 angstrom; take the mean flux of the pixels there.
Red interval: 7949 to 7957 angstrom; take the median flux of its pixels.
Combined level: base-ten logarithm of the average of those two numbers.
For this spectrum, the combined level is 0.238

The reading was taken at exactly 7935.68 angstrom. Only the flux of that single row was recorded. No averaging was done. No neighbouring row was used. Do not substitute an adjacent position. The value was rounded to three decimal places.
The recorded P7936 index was 1.858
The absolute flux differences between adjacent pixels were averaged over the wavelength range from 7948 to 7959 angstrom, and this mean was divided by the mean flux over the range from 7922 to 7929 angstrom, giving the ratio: 0.075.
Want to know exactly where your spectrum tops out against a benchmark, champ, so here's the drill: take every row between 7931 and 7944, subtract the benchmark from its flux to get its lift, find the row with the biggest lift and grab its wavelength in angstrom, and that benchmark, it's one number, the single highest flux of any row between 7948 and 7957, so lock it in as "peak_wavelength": 7935.68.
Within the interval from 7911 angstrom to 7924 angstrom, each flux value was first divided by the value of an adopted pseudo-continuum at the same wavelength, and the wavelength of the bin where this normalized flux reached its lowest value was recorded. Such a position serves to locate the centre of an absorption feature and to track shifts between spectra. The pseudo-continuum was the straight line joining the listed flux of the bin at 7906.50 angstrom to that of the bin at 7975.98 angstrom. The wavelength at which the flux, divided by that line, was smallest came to 7922.90 angstrom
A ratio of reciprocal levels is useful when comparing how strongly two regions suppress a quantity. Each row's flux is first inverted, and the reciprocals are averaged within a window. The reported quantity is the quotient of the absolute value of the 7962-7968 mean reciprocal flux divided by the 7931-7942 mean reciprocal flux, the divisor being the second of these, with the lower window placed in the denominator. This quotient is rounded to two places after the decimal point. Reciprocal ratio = 1.04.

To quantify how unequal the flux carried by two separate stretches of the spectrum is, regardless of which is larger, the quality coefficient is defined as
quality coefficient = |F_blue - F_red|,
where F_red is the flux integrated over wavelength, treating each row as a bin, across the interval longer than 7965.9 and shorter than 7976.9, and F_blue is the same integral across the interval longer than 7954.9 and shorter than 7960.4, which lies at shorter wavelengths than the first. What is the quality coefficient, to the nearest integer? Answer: 11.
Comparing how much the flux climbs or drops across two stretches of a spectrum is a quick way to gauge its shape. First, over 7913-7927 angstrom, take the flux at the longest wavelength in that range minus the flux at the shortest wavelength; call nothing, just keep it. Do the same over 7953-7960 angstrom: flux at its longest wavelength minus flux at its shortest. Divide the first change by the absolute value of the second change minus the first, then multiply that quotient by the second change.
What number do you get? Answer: 2.0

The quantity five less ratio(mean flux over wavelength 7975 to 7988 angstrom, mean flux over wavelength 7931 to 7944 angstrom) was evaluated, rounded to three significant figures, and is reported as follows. 3.94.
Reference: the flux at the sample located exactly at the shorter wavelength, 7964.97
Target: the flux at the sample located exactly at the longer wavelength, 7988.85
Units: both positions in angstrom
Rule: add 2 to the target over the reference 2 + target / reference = 3.10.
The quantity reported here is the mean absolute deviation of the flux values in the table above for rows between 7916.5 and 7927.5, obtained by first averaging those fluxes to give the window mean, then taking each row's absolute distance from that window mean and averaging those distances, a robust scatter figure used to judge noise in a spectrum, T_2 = 0.06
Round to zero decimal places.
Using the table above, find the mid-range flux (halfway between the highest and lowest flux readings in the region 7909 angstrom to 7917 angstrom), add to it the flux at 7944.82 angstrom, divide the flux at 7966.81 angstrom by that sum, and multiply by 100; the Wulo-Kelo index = 46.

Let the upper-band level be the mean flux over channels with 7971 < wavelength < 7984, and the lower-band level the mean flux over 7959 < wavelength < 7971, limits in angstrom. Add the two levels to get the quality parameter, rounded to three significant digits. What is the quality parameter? 3.41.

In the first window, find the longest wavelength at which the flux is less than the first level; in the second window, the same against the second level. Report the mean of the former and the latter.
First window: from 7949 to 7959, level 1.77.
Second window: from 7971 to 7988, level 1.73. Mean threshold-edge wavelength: 7972.3 angstrom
